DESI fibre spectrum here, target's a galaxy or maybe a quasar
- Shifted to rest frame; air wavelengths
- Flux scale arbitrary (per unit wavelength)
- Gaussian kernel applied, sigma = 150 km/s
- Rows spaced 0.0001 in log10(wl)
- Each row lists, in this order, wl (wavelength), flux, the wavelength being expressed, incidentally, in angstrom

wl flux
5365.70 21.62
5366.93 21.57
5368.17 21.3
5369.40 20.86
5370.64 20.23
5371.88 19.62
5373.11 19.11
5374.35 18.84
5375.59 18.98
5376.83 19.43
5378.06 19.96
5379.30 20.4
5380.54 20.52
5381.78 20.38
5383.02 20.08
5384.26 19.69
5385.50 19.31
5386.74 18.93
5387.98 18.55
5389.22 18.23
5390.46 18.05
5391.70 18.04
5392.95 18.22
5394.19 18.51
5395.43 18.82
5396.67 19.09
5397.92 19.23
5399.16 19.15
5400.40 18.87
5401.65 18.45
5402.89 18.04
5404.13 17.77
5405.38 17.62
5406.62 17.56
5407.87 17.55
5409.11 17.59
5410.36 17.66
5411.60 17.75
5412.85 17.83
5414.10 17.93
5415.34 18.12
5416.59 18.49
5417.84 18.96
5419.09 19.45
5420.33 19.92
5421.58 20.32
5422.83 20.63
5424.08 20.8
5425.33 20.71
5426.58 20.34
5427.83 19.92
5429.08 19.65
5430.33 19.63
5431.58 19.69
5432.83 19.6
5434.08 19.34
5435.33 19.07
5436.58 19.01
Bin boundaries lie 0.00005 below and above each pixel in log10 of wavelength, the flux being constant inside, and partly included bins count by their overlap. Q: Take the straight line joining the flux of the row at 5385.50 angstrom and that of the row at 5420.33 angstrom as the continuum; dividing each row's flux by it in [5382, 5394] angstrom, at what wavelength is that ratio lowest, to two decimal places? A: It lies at 5391.70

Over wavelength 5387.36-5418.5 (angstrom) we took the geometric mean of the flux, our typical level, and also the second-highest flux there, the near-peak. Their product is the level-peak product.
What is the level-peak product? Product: 349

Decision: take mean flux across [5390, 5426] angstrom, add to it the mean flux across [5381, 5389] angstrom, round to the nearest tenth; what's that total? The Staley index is 38.1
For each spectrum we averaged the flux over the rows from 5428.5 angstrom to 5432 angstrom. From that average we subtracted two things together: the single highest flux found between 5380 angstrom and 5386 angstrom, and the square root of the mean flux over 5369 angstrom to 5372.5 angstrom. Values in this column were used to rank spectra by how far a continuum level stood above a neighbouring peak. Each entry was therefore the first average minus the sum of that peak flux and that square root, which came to -5.36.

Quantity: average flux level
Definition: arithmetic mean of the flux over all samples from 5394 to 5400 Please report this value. 19.0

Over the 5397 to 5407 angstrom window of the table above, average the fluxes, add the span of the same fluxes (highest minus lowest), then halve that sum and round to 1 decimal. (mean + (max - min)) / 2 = 10.0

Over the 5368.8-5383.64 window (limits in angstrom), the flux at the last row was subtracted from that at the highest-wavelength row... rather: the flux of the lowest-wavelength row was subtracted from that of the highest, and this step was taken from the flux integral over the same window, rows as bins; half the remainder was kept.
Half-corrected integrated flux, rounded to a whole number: 148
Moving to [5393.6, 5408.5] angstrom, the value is 138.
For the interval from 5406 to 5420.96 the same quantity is 135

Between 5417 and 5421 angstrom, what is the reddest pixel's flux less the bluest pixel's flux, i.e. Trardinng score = 1.0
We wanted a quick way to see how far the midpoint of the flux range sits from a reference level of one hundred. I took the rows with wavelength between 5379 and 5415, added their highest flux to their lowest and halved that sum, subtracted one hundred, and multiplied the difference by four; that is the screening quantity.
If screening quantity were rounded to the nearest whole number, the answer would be -324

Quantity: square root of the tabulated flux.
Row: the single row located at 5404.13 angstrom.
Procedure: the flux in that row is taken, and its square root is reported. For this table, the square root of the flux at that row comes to 4.22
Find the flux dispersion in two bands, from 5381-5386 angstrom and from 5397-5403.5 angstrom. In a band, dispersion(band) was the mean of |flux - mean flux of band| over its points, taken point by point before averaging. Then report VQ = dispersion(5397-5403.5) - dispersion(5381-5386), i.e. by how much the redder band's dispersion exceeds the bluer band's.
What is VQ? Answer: 0.0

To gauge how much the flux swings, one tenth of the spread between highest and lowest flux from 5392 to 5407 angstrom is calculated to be 0.17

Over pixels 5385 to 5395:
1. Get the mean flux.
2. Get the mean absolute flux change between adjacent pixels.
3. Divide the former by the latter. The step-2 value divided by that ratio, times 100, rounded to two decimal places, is 0.33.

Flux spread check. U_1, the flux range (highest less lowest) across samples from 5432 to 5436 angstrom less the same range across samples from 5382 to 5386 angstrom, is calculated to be -0.2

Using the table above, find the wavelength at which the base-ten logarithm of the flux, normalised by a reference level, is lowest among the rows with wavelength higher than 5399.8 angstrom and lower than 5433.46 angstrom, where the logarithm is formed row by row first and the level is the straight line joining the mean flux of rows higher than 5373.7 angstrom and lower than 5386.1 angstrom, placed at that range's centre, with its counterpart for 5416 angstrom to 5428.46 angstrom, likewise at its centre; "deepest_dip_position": 5407.87 angstrom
